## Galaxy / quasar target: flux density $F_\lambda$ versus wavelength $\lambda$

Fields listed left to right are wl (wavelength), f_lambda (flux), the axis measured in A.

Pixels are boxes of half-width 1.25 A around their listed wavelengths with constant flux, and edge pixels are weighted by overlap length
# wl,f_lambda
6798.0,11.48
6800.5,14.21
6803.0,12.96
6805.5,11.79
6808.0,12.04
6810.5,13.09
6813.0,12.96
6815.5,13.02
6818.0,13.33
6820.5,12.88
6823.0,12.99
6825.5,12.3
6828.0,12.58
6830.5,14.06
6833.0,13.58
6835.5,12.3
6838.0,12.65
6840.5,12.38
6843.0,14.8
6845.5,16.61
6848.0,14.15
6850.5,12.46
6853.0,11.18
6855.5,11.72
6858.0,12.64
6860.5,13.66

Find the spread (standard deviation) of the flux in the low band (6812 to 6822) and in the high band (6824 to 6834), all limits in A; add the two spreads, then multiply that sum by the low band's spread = 0.2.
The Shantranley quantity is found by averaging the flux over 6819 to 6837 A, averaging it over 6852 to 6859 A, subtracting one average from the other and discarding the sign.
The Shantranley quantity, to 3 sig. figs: 1.11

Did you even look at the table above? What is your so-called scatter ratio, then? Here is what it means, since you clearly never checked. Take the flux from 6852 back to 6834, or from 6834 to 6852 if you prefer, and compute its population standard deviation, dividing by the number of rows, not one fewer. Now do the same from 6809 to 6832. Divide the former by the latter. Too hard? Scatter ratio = 3.3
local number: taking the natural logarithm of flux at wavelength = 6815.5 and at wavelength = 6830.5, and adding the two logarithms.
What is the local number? 5.21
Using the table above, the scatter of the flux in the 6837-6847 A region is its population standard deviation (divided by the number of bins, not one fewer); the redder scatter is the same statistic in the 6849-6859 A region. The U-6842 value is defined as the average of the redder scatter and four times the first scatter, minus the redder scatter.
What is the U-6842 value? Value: 3.1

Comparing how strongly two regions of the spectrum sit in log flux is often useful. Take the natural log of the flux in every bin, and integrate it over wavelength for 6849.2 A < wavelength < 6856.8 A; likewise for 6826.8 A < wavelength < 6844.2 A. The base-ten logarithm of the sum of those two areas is 1.80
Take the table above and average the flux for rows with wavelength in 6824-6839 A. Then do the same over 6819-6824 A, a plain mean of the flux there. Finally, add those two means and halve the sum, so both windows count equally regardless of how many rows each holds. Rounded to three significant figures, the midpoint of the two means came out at 12.9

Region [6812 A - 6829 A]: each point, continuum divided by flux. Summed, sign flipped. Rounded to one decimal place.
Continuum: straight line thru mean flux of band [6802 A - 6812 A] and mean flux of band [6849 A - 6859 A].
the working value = -6.7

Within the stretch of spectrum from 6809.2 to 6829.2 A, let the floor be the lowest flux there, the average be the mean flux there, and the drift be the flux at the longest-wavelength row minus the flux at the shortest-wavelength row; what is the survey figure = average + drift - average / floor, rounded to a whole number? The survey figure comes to 11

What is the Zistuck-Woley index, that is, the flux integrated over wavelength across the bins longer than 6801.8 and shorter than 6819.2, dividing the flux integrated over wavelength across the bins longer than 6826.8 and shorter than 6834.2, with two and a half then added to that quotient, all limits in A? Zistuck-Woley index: 2.95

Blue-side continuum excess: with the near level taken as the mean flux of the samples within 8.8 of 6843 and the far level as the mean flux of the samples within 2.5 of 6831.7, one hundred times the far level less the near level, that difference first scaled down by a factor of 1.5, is 13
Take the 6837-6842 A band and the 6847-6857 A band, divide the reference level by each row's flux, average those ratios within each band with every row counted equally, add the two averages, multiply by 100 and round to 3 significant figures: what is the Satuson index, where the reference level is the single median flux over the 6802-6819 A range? 209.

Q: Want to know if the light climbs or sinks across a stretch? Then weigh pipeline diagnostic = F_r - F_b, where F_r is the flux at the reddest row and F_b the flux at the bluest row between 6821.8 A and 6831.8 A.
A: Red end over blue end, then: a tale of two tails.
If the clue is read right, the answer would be 1.1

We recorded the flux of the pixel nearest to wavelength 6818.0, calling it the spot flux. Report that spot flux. 13.33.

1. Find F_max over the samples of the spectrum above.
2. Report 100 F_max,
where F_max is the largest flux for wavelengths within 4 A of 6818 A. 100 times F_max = 1333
